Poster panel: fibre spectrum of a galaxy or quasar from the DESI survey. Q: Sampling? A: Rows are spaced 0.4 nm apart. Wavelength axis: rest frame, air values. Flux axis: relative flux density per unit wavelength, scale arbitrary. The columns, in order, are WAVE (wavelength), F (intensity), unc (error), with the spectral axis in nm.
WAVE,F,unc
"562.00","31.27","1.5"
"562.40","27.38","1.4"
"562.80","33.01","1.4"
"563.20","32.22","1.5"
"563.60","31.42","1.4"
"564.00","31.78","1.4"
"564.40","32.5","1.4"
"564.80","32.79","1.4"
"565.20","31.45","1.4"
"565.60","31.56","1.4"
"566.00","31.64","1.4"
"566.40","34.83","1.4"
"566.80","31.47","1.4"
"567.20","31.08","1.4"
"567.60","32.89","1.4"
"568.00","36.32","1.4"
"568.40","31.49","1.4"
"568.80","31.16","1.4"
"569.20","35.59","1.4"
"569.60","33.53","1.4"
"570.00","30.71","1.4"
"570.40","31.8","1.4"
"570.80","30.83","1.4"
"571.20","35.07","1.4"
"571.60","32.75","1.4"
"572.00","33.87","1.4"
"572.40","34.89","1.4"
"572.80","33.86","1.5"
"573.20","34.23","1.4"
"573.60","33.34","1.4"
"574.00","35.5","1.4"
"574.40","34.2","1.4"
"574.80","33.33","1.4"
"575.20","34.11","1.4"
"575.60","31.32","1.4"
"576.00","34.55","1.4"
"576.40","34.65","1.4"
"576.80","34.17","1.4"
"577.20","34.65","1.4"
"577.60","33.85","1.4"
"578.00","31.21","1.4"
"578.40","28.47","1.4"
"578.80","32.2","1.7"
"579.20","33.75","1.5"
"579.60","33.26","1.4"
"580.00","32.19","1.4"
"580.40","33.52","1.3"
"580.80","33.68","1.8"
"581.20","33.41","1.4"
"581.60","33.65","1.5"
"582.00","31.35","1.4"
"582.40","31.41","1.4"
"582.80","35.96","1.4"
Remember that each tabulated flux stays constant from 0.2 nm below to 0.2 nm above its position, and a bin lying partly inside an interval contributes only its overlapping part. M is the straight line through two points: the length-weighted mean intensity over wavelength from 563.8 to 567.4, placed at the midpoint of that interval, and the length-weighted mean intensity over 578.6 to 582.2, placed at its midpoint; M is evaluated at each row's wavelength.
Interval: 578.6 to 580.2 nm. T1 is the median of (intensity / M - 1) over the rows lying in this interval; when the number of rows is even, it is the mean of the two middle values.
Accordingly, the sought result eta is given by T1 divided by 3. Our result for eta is -0.002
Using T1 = -0.006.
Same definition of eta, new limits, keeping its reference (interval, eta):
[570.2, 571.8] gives -0.002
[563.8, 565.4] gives 0.001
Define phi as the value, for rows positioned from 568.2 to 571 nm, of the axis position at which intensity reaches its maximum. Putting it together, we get 569.20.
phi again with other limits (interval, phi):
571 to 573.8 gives 571.20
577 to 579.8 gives 577.20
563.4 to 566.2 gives 564.80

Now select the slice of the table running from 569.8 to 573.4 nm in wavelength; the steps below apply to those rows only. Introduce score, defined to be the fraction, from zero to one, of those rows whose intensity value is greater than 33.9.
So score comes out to 0.33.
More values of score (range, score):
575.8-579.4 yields 0.44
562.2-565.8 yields 0.00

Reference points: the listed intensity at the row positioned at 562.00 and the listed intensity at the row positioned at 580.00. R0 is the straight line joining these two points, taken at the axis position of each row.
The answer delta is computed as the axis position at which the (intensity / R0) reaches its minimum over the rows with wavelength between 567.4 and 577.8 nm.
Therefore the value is 570.00 nm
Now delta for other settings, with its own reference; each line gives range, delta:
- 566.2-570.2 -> 570.00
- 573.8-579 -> 578.40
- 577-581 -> 578.40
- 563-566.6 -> 565.20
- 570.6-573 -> 570.80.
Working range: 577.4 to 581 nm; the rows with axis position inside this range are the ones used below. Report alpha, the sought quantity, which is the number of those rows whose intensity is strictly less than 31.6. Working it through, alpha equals 2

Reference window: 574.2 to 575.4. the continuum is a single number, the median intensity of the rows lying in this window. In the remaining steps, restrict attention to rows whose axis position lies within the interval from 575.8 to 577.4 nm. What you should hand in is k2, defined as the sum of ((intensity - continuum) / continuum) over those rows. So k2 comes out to 0.05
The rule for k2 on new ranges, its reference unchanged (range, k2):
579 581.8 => -0.16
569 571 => -0.24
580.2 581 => -0.03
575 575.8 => -0.08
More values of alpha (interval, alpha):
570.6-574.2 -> 1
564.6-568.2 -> 4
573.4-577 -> 1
